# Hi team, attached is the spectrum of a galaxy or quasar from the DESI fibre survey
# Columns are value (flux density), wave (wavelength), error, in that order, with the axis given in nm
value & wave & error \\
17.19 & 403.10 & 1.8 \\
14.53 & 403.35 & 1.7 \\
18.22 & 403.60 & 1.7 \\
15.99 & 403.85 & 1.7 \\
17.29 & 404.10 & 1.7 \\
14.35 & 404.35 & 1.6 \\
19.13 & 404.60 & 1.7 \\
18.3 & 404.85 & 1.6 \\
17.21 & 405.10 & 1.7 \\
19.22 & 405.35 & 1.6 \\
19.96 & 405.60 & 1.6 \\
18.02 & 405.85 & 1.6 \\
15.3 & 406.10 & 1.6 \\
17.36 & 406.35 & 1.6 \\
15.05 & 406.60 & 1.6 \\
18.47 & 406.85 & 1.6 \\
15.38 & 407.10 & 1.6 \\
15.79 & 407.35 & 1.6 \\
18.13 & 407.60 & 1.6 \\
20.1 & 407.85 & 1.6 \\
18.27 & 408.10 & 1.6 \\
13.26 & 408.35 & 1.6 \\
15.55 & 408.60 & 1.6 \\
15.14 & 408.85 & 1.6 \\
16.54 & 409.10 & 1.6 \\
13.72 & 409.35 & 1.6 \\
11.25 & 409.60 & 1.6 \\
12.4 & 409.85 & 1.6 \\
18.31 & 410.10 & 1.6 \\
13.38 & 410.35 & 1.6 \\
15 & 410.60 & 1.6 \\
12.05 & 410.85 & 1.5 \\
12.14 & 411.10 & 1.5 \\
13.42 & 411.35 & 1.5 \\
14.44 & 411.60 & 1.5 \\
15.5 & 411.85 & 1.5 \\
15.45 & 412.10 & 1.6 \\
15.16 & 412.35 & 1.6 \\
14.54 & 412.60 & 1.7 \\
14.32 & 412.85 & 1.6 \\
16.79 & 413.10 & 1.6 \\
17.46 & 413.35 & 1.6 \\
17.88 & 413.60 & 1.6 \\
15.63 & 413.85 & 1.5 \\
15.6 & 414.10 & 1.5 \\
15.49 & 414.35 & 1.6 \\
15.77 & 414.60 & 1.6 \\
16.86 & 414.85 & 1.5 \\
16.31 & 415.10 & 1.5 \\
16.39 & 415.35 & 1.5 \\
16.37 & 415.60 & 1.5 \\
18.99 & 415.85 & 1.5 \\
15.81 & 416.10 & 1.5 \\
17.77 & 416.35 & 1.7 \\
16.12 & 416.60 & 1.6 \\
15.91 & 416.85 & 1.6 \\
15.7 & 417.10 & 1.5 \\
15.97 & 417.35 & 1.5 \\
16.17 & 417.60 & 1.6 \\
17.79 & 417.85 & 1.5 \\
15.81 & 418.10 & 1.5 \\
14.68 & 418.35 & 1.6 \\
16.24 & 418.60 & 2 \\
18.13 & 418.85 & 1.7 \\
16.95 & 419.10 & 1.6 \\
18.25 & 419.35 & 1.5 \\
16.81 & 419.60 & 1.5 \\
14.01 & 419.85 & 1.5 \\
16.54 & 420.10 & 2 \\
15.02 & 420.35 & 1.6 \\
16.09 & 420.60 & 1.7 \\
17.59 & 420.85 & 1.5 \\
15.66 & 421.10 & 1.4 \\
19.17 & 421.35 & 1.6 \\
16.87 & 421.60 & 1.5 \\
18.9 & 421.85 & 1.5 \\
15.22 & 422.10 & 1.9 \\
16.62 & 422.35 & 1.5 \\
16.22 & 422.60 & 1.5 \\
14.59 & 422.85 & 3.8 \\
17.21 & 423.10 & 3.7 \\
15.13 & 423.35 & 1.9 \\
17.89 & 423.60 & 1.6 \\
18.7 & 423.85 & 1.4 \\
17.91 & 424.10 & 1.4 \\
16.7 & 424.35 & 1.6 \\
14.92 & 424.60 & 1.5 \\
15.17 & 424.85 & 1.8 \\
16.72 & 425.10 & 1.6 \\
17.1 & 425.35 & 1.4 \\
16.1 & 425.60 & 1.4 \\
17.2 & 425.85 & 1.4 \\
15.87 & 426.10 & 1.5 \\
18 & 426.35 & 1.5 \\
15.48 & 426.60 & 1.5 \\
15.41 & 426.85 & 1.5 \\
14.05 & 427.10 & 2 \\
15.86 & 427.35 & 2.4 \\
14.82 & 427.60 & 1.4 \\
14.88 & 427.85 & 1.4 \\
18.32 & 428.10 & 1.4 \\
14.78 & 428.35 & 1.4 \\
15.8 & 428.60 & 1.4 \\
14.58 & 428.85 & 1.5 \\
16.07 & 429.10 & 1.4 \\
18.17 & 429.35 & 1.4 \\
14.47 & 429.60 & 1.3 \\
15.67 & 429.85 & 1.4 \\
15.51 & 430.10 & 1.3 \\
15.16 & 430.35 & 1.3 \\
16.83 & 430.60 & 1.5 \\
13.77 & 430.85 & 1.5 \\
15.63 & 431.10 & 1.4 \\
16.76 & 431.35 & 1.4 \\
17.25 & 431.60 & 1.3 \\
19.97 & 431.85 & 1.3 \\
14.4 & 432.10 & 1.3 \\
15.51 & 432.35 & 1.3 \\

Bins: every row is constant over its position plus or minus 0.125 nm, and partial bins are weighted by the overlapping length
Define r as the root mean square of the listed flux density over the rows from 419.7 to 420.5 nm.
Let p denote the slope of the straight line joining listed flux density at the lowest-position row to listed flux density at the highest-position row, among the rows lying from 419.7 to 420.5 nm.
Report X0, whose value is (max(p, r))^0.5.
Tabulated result 3.9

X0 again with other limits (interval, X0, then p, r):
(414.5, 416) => 4.1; 2.6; 16.8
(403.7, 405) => 4.1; 2.3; 17.1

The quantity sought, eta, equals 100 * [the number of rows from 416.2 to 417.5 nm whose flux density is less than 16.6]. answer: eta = 400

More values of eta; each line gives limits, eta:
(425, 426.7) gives 300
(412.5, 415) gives 600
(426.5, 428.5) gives 700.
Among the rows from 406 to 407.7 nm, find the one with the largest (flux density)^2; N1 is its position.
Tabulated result 406.85 nm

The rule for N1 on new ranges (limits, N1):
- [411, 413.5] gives 413.35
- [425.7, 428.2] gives 428.10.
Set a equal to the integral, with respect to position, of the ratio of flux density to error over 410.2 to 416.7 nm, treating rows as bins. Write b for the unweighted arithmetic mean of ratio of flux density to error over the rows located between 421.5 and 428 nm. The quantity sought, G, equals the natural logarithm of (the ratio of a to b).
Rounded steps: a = 65.0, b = 10.0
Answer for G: 1.869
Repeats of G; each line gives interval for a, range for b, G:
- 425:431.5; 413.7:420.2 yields 1.916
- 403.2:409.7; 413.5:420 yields 1.843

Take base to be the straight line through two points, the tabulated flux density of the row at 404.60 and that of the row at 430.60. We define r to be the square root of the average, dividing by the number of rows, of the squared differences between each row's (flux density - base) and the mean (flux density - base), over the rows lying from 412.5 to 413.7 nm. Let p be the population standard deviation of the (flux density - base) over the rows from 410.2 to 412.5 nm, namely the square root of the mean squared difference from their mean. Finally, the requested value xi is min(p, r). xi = 1.3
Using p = 1.3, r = 1.52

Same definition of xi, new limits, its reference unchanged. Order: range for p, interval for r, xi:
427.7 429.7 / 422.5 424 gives 1.5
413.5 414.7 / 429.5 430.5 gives 0.5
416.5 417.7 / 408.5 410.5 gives 0.2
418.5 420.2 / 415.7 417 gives 1.2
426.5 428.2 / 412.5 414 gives 1.3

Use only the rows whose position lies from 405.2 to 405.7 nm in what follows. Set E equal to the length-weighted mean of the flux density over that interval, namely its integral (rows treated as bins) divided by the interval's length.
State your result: 19.5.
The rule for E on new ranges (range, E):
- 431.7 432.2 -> 17.3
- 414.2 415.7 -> 16.2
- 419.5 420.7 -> 15.7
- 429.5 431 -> 15.3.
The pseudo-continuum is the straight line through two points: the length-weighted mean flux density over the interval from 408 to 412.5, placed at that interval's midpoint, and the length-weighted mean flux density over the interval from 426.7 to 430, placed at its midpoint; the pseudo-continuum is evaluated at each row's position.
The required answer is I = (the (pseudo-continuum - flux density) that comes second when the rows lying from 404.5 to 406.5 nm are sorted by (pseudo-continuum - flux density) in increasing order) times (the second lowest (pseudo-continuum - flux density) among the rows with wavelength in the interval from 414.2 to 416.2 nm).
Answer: 10.6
